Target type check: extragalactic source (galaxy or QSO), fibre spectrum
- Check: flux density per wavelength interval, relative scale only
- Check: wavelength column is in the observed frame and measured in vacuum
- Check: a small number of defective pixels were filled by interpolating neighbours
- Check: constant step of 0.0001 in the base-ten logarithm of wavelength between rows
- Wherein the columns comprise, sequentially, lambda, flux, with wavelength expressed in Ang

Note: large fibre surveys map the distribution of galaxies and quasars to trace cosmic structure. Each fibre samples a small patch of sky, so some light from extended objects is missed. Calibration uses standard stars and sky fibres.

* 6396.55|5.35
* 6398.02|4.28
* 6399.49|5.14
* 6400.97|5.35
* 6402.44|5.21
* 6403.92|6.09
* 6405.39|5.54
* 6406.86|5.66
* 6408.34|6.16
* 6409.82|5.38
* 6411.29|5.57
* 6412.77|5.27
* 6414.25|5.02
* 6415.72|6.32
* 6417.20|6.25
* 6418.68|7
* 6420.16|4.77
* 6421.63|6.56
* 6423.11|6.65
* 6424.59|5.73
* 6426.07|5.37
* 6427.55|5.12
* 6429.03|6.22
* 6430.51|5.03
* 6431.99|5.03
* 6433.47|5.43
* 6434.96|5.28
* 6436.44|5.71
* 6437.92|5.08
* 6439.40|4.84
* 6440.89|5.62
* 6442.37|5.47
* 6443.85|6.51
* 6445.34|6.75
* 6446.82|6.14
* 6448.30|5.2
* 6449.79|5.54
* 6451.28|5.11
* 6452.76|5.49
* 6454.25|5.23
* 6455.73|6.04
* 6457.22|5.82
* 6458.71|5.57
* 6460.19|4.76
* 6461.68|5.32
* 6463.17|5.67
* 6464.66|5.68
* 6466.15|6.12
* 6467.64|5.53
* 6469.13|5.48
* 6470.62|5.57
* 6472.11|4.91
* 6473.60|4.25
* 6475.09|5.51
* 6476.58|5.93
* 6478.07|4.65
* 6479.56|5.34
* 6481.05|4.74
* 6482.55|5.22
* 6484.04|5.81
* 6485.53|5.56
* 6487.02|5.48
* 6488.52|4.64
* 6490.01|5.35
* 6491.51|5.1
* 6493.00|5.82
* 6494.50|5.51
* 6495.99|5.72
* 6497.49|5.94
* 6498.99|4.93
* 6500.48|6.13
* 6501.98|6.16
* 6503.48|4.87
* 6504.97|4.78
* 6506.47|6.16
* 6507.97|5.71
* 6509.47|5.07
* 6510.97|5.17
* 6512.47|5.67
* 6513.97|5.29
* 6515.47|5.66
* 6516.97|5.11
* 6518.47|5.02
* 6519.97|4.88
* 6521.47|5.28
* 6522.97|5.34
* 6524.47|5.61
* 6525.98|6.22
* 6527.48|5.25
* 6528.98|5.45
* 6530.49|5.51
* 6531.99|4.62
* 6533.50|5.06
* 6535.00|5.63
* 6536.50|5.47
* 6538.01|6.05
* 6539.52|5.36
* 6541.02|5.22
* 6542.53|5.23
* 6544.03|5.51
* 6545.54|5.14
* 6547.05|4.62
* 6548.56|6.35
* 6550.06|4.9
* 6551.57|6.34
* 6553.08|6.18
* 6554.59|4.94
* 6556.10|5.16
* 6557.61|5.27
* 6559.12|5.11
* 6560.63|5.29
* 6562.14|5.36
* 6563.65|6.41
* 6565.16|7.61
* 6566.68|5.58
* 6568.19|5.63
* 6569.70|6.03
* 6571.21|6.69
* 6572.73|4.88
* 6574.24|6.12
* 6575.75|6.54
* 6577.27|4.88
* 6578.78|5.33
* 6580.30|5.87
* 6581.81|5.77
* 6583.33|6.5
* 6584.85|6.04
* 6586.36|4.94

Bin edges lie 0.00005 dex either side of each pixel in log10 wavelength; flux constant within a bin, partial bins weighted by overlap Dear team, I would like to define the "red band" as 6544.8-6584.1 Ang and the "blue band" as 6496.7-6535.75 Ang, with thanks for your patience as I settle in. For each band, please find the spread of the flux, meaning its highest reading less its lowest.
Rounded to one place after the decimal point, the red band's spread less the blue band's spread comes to 1.4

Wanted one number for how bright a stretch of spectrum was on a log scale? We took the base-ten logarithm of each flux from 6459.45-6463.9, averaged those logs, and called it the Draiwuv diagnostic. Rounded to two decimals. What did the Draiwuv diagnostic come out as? 0.72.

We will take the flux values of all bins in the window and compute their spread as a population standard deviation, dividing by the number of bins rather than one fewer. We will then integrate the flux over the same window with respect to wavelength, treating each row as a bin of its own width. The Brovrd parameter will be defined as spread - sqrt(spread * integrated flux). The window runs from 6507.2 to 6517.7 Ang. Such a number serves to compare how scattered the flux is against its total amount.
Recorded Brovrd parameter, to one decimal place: -3.6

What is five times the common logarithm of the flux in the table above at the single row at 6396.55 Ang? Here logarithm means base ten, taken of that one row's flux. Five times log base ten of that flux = 3.64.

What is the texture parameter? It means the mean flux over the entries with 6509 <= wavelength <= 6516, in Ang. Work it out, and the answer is 5.37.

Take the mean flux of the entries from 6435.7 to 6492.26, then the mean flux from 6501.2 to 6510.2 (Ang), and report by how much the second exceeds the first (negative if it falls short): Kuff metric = 0.02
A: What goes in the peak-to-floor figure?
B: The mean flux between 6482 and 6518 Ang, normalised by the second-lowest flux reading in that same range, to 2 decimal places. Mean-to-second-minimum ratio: 1.14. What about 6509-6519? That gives 1.04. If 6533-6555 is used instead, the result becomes 1.12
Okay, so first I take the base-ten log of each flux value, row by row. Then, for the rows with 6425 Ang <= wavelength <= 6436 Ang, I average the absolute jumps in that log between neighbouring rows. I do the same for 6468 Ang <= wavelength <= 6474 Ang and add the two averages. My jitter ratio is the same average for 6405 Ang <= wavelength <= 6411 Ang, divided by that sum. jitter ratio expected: 0.43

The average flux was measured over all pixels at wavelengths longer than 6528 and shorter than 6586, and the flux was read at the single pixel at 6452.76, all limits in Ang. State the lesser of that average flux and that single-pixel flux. 5.49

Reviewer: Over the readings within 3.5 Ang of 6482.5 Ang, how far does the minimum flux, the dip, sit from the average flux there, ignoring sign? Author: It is 0.6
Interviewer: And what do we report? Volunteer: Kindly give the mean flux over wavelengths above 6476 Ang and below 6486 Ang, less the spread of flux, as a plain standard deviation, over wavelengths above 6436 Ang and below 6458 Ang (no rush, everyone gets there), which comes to 4.8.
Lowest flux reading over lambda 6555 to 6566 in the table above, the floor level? 5.11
